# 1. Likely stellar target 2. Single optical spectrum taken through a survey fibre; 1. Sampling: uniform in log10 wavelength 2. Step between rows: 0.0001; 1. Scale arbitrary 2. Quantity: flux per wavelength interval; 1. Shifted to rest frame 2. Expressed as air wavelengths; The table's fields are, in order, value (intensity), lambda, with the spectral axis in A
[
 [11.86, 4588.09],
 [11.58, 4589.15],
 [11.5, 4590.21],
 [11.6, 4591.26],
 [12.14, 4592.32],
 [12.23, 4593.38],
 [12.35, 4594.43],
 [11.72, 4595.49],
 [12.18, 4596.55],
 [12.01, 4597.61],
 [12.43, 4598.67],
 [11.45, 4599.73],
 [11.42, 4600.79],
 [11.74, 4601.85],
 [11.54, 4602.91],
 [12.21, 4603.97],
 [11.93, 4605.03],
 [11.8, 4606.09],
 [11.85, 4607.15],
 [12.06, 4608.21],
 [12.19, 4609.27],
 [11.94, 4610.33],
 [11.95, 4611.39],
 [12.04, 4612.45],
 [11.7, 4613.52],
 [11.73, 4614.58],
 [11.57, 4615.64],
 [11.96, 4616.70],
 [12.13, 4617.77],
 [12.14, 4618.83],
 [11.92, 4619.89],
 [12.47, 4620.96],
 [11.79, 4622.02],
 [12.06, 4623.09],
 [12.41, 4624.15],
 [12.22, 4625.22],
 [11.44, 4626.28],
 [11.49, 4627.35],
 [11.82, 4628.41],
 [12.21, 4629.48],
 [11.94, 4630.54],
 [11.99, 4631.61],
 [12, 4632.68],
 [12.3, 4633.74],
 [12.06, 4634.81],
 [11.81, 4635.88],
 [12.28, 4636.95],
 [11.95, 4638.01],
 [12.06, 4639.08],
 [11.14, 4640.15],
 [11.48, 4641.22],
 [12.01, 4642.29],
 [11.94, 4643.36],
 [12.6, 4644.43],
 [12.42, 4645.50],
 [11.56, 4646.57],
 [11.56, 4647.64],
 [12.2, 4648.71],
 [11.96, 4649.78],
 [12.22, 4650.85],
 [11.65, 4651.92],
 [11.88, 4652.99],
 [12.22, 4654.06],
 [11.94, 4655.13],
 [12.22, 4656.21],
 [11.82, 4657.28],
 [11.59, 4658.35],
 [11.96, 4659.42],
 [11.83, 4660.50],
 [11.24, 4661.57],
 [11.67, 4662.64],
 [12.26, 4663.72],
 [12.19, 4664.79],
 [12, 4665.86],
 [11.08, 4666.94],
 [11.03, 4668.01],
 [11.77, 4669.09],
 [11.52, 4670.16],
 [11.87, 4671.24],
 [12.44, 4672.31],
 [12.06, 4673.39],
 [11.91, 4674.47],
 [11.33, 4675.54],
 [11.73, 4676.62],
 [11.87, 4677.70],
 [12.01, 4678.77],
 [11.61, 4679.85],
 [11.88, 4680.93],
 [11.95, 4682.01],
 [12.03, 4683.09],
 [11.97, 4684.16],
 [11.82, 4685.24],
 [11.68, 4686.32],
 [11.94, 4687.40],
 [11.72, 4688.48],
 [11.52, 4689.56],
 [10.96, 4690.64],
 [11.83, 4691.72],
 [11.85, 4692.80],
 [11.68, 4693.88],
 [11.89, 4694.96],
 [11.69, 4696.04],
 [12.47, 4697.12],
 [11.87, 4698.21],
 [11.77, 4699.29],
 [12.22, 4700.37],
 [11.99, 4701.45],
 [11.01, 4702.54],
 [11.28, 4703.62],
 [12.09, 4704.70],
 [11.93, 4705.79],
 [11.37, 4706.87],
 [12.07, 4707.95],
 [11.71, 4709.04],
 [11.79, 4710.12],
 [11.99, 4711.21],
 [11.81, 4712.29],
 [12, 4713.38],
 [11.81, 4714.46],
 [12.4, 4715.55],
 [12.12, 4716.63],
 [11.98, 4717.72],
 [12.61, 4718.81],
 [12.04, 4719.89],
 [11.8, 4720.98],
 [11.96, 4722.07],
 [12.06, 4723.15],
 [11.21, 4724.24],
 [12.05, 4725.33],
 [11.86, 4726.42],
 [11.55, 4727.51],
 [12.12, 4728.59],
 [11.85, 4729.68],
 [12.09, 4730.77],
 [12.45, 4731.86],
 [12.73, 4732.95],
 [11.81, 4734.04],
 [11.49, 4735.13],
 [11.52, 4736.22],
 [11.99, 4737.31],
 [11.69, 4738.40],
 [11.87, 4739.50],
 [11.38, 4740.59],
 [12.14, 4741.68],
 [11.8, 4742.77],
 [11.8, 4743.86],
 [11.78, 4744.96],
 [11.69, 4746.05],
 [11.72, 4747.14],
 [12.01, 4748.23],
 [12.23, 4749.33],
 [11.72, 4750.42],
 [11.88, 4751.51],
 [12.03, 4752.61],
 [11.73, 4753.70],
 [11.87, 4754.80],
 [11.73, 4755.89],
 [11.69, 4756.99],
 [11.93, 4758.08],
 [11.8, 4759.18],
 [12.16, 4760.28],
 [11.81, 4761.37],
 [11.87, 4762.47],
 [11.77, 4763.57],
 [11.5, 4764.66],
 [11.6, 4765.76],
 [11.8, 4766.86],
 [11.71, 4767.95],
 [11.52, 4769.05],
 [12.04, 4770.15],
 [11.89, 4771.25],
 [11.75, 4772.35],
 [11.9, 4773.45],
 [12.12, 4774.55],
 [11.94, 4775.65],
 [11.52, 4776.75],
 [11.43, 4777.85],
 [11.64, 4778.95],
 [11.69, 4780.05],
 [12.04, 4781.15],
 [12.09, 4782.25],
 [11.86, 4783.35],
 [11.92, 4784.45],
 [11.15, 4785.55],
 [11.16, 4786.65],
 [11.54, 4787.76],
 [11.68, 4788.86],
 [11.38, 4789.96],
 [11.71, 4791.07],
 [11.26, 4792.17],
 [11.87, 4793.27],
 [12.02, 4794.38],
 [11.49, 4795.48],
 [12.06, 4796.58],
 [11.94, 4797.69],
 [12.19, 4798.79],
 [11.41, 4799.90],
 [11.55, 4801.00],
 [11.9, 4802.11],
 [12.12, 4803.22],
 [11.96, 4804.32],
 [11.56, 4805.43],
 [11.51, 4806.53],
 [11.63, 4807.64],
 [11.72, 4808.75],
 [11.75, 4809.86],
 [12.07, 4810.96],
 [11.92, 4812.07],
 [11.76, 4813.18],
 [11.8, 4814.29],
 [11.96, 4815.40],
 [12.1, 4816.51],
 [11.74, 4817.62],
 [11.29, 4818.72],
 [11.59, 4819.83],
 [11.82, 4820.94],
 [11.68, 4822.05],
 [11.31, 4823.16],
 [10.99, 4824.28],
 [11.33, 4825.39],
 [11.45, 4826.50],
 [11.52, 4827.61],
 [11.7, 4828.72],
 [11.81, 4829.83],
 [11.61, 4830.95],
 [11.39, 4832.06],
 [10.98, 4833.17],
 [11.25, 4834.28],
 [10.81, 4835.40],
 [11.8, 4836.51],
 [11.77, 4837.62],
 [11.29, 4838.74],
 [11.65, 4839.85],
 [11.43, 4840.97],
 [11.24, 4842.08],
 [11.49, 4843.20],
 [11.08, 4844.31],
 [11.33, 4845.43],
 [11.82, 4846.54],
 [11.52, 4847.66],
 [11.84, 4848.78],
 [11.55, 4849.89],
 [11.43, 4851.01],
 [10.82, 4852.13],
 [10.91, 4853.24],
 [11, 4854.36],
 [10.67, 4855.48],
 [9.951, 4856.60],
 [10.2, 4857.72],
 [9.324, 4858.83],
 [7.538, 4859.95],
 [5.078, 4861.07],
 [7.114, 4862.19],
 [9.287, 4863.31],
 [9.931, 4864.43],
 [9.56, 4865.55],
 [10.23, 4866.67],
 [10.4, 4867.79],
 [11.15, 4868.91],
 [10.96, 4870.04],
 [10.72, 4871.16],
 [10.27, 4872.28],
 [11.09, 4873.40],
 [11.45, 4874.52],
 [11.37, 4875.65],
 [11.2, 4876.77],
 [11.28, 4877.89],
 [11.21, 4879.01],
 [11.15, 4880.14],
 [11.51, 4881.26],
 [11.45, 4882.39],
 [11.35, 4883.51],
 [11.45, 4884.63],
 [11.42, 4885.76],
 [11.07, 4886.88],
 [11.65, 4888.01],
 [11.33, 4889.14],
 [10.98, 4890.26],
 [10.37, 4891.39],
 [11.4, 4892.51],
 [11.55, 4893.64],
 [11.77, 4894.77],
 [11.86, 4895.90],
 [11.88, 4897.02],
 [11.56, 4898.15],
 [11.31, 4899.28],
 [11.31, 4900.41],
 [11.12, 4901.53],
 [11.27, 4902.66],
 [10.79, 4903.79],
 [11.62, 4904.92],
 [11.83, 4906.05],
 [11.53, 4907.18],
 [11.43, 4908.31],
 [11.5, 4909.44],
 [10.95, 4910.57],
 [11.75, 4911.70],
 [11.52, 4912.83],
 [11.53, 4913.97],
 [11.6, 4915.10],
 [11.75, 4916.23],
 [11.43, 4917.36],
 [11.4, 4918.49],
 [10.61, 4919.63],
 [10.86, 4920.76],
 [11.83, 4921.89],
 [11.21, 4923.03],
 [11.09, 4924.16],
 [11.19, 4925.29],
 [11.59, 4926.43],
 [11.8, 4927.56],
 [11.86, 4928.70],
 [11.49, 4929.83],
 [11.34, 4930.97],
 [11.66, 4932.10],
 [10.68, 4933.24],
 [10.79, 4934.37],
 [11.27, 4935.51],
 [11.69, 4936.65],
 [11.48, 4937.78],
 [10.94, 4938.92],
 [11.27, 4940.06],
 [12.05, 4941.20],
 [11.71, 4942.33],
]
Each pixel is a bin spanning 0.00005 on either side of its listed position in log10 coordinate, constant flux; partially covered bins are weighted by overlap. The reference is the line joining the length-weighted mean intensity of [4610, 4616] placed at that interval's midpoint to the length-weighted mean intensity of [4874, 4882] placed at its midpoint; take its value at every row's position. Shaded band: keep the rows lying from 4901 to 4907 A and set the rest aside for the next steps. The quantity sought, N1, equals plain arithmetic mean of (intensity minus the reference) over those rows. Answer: 0.07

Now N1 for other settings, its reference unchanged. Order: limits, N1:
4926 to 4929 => 0.55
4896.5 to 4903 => 0.15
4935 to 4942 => 0.27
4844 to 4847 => 0.04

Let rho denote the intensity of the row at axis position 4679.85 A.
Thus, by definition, 11.61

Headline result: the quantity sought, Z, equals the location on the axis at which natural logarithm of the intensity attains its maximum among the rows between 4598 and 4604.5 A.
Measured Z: 4598.67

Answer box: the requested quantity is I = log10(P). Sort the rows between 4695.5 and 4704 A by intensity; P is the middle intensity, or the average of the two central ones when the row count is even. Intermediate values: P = 11.8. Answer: 1.07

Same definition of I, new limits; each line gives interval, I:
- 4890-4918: 1.06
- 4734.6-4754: 1.07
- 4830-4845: 1.06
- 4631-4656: 1.08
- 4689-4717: 1.07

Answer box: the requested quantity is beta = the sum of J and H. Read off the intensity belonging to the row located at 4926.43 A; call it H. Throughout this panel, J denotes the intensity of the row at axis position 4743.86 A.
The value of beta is 23.4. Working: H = 11.59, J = 11.8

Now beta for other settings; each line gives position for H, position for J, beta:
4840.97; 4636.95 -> 23.7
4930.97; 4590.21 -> 22.8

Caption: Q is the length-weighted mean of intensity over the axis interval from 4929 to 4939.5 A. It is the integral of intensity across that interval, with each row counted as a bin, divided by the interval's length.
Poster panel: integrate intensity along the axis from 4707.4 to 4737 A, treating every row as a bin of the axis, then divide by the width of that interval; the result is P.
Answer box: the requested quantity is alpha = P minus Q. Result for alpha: 0.68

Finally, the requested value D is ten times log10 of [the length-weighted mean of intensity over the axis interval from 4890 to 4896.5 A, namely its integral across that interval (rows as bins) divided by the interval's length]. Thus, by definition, 10.5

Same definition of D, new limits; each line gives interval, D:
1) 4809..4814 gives 10.7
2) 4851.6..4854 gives 10.4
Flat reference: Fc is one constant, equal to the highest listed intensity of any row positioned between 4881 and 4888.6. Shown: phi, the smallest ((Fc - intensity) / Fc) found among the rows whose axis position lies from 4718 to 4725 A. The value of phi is -0.082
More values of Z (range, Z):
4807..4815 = 4810.96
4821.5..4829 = 4828.72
